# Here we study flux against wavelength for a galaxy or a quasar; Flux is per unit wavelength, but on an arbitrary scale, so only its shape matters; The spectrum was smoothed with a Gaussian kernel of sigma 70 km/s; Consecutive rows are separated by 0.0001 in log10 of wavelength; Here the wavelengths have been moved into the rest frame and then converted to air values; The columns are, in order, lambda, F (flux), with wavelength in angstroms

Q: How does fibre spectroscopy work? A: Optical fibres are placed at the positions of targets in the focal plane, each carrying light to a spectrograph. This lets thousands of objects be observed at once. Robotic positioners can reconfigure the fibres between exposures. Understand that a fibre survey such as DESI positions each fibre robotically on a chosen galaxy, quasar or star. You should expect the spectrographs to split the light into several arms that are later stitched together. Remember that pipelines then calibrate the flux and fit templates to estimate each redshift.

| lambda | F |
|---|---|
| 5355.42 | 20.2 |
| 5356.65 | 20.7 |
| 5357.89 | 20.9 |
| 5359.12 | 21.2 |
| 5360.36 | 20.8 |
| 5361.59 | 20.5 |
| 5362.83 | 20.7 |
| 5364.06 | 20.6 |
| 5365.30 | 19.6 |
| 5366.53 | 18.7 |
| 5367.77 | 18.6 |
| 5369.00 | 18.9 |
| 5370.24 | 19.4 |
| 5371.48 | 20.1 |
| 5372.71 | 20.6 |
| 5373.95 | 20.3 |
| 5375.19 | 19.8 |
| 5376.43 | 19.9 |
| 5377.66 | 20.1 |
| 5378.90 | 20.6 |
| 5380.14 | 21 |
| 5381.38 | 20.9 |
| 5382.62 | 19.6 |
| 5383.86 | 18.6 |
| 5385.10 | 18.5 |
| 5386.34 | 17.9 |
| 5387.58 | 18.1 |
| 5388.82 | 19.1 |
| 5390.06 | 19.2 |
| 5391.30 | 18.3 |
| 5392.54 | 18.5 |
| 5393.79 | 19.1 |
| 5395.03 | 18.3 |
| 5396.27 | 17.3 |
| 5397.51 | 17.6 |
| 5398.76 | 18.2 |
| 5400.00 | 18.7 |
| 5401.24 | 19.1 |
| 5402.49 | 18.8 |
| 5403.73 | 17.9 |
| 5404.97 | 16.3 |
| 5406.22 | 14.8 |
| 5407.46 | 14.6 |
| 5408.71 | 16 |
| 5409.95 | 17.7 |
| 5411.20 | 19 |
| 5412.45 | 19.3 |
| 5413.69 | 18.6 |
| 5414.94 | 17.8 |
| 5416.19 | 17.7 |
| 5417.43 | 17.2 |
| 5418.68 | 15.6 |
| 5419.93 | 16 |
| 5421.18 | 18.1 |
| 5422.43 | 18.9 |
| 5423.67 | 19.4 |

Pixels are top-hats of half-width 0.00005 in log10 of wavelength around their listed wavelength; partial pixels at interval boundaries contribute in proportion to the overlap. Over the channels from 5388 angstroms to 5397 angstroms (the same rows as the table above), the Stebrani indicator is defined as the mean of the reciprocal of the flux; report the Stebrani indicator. 0.054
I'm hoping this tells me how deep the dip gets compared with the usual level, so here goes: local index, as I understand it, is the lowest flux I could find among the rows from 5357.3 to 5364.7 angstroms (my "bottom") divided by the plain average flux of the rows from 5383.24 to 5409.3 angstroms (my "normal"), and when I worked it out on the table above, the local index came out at 1.15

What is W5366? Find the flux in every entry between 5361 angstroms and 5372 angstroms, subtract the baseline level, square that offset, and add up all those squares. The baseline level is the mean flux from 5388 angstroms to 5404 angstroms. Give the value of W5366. 19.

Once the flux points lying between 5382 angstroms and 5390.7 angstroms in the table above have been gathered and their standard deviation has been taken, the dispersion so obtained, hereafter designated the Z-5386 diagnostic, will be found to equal 0.6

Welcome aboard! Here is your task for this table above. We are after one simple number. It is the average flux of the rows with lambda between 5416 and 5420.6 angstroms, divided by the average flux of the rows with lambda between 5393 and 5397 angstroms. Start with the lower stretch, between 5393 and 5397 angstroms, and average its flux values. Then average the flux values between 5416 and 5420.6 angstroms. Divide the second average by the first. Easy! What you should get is 0.91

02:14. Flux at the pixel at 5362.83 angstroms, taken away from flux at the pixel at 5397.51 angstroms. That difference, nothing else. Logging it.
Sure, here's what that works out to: -3.1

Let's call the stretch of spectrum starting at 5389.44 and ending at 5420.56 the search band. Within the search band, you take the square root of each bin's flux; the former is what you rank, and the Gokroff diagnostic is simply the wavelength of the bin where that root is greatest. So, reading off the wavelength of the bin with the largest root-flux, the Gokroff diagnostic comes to 5412.45 angstroms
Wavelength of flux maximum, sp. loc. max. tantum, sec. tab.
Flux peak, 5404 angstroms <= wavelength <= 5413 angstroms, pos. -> 5412.45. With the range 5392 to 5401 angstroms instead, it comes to 5393.79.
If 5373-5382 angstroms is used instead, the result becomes 5380.14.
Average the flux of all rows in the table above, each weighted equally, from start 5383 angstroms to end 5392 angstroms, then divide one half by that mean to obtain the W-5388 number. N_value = 0.027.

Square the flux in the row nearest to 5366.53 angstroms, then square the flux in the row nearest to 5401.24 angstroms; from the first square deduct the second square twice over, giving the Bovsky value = -380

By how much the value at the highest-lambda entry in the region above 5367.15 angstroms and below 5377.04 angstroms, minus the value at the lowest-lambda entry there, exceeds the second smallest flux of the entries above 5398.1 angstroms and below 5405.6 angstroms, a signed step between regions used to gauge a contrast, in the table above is -16.6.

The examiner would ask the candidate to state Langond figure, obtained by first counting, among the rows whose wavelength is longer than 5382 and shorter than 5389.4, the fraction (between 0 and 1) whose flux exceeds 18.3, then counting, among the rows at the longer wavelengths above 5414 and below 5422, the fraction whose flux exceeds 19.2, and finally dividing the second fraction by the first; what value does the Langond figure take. 0.00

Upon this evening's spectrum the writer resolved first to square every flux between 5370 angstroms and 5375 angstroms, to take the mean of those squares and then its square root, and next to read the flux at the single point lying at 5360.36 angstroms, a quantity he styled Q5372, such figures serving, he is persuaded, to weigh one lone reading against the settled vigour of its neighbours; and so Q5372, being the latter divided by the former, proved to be 1.03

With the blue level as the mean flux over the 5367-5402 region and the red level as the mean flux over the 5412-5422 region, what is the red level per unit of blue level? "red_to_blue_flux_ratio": 0.92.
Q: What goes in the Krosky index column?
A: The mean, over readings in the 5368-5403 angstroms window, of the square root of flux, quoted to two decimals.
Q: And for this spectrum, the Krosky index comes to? 4.38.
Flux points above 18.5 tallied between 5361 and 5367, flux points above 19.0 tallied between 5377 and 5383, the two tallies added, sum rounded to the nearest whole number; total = 10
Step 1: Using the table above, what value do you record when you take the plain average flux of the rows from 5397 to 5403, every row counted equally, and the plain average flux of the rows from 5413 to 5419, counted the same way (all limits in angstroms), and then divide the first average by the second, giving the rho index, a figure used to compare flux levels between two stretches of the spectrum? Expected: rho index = 1.06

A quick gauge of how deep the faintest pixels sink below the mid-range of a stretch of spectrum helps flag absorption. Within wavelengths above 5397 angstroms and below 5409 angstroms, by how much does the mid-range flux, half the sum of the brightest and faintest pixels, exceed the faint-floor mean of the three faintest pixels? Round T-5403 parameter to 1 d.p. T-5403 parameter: 1.7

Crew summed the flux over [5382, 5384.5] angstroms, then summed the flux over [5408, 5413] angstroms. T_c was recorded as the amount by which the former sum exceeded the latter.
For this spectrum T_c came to -34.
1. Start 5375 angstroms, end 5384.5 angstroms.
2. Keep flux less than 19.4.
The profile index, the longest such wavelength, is 5383.86 angstroms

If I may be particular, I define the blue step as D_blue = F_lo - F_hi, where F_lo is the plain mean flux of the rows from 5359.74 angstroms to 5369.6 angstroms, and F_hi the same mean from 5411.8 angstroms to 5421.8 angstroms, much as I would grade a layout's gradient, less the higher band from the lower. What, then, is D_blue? 2.3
